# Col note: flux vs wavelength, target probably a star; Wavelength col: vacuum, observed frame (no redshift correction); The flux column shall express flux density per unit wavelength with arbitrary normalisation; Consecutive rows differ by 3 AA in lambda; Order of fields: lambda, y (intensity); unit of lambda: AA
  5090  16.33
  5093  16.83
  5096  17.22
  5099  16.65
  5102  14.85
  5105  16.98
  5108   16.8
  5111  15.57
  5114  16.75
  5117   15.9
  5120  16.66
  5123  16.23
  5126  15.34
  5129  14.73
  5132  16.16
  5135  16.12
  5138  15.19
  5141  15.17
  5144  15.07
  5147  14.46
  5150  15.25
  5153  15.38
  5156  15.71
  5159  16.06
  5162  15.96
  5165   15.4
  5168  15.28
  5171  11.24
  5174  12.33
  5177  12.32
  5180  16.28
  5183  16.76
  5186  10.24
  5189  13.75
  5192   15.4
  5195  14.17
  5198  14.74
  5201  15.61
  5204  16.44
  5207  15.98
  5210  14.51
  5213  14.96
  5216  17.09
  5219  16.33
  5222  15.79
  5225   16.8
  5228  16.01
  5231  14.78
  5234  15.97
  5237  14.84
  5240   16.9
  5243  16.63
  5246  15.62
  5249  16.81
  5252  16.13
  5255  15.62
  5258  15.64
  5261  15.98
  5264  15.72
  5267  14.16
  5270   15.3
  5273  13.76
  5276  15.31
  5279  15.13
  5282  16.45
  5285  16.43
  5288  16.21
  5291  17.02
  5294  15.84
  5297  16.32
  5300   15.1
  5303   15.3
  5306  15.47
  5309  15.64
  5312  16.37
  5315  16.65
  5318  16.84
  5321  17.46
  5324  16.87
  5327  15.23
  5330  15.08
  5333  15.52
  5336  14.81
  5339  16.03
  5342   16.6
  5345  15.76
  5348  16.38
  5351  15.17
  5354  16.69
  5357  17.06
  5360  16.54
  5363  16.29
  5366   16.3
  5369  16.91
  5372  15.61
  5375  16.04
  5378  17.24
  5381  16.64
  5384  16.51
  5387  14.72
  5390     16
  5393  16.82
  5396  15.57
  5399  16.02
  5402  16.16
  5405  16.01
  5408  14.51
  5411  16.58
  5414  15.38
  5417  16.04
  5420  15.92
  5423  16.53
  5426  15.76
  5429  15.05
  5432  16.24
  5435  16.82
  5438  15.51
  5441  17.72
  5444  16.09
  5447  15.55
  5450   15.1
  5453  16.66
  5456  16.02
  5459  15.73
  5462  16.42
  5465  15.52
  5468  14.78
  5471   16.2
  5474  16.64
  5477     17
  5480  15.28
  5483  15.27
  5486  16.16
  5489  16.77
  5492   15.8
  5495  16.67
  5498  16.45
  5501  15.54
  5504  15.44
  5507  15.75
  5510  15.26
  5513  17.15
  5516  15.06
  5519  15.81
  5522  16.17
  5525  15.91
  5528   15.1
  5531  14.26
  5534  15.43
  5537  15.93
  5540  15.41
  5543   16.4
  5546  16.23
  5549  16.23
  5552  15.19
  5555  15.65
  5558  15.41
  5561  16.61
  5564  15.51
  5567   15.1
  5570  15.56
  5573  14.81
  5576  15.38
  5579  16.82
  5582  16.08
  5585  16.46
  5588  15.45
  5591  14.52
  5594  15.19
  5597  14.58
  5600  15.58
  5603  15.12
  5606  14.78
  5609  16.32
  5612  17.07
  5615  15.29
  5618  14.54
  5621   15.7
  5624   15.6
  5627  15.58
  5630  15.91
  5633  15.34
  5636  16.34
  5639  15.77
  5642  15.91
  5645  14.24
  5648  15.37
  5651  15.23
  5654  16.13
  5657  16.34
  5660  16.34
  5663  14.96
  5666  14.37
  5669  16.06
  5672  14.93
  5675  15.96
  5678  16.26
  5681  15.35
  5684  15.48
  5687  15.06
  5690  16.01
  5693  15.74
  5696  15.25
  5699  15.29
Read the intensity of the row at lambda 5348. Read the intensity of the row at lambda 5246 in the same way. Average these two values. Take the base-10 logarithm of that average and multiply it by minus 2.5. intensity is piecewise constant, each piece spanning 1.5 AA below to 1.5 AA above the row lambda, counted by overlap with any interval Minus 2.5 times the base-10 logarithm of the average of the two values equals -3.01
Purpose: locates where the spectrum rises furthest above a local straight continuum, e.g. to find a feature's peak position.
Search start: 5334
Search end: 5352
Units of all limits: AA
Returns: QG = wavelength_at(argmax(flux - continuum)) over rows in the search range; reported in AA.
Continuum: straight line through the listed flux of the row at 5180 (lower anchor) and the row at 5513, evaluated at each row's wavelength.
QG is 5342 AA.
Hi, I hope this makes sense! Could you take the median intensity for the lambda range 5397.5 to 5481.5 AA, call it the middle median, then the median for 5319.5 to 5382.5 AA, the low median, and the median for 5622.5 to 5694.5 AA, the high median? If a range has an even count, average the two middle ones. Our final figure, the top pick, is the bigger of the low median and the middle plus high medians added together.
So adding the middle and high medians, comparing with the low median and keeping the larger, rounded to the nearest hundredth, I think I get 31.69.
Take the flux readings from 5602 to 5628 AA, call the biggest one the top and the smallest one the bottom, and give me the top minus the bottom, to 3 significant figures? 2.53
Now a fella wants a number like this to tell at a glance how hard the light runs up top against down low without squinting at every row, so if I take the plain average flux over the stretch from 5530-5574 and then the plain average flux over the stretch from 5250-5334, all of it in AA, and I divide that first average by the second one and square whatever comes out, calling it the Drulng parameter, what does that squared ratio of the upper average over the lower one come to 0.97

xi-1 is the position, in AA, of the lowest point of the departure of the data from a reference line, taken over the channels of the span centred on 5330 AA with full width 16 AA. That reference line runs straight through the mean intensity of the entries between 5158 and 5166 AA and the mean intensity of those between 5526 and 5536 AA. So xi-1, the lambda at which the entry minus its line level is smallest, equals 5336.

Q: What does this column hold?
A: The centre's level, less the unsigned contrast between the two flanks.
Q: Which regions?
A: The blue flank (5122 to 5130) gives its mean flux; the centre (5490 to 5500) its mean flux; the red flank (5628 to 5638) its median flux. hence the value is 15.8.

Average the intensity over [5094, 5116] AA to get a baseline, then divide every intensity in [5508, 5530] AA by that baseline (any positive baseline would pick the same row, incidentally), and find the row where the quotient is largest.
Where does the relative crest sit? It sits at 5513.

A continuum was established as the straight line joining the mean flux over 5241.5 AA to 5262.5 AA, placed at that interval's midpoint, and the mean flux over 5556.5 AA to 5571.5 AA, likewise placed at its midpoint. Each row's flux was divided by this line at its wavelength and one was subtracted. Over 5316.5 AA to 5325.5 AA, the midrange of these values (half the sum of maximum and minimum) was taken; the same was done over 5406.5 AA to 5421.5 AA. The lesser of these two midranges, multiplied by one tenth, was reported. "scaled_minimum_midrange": -0.002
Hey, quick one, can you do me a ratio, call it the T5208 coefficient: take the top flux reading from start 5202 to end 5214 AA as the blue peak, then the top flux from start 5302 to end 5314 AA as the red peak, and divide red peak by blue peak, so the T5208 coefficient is 1.00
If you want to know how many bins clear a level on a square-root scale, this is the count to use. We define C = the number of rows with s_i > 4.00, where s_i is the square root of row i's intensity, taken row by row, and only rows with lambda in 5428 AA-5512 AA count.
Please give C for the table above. 14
